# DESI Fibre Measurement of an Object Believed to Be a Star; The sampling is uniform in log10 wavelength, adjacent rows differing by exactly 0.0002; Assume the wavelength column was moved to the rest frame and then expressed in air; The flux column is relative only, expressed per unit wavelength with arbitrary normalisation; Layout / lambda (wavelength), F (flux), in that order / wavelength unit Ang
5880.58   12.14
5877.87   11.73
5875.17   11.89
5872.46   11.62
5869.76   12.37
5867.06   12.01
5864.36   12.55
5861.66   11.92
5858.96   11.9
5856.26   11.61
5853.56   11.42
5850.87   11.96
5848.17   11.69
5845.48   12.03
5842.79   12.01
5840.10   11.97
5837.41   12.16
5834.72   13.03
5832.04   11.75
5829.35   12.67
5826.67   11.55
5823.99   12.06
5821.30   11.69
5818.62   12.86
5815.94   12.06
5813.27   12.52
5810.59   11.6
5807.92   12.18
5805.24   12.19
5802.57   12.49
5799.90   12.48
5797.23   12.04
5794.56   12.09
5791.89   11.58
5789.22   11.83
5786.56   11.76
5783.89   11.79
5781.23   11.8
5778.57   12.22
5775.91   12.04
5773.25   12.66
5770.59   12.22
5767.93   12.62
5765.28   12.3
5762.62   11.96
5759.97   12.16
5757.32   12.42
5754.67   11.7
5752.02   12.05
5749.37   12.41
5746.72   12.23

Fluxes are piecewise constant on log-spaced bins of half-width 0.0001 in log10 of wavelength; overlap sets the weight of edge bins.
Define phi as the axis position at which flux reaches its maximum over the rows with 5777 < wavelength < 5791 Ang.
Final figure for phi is 5778.57 Ang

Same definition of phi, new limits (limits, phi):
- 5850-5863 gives 5850.87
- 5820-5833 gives 5829.35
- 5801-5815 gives 5813.27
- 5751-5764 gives 5757.32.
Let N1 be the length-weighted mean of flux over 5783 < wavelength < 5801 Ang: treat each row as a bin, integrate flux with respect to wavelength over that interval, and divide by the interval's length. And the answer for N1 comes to 11.9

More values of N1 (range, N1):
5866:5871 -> 12.2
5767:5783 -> 12.2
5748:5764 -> 12.1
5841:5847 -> 12.0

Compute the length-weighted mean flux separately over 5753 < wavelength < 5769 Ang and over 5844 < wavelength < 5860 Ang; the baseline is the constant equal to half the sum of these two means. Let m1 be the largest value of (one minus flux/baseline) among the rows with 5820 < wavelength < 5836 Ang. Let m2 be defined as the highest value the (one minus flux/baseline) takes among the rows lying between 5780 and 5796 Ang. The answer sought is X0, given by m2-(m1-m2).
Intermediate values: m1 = 0.036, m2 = 0.033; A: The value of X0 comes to 0.031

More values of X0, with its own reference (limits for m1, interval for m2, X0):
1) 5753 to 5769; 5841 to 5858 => 0.070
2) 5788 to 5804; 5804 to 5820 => 0.030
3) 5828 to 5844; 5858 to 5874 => 0.041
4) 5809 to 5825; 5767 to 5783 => -0.002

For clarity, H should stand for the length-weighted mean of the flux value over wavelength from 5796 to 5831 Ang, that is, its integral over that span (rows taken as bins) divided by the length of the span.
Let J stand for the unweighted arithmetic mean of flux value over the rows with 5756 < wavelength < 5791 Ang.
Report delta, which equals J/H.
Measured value 1.00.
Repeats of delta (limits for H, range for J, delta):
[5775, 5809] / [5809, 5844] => 1.01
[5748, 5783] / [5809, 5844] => 1.00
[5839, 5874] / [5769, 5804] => 1.01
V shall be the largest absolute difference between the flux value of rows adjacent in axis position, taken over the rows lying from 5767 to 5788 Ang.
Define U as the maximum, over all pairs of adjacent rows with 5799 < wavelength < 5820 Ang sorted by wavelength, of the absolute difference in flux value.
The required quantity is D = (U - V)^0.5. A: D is 0.5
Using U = 0.9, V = 0.62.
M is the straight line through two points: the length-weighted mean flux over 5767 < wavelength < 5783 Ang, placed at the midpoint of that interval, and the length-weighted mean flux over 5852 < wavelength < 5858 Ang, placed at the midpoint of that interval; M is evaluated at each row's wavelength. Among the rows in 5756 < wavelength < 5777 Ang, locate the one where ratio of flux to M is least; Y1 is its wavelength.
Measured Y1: 5762.62 Ang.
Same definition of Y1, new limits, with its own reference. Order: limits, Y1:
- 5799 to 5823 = 5810.59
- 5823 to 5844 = 5826.67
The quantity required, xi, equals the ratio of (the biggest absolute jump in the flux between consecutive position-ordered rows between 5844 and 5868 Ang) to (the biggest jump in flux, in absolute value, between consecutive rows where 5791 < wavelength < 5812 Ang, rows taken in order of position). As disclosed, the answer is 1.1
